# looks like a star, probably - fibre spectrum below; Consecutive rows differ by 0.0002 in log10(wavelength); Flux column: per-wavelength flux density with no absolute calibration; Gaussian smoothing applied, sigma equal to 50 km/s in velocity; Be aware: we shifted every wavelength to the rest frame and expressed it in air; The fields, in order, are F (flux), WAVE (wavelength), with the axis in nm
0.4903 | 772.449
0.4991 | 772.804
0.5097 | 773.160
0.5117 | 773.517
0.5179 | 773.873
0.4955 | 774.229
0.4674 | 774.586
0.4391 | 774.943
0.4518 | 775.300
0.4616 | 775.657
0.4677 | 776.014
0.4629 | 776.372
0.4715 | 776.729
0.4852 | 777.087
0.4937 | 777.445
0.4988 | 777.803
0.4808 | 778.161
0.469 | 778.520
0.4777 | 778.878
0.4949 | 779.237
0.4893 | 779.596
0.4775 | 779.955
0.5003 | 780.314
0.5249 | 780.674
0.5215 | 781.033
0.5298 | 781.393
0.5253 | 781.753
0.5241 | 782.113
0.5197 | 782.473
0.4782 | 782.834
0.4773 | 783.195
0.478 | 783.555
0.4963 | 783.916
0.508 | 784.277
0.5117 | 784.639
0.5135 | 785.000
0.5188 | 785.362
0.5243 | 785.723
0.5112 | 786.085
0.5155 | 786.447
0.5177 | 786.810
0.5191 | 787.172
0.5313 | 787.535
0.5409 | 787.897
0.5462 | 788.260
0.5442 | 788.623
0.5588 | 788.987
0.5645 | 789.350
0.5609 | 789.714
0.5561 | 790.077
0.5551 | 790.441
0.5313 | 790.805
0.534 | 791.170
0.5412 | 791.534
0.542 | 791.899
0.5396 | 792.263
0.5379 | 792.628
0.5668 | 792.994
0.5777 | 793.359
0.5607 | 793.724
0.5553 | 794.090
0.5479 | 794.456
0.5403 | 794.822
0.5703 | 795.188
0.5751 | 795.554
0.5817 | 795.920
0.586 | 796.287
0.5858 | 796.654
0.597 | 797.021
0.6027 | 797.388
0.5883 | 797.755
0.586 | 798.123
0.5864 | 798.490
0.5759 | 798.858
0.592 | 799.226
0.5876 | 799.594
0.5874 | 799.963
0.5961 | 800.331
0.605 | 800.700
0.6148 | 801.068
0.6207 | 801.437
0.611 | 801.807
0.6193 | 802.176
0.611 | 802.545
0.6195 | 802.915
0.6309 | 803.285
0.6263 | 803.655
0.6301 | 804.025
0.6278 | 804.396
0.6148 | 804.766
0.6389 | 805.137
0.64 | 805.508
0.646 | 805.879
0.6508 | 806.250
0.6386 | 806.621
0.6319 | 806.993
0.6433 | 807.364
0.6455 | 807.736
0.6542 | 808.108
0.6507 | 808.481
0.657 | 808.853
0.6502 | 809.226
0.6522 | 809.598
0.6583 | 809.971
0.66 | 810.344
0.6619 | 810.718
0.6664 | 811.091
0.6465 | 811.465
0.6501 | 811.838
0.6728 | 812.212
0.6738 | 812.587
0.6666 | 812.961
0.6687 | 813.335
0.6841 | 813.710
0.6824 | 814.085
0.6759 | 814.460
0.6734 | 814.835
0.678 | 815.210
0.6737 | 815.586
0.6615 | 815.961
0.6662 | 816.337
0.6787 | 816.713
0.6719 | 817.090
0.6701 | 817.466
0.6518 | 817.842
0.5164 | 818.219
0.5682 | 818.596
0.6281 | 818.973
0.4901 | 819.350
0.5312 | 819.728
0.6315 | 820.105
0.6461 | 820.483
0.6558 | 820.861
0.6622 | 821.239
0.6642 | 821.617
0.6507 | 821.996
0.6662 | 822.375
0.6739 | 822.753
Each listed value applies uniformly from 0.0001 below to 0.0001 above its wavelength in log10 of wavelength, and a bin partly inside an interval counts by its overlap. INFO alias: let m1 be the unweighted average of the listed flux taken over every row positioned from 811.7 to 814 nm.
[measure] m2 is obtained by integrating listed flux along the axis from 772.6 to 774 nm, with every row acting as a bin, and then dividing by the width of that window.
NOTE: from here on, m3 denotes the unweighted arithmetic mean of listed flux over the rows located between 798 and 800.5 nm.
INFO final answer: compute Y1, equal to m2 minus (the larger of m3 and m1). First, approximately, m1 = 0.67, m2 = 0.509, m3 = 0.59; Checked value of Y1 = -0.16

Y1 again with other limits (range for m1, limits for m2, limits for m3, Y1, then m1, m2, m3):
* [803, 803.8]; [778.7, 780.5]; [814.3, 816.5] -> -0.18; 0.63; 0.488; 0.67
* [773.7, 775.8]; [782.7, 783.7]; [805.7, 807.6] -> -0.16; 0.47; 0.478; 0.64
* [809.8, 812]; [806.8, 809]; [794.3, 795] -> -0.01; 0.66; 0.647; 0.54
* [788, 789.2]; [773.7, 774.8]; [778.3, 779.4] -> -0.06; 0.55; 0.492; 0.48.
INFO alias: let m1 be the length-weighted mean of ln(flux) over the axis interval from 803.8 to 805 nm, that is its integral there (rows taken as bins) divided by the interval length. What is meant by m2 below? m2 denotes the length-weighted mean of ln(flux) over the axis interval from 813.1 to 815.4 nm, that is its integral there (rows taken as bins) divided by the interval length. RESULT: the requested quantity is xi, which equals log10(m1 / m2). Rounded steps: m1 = -0.47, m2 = -0.39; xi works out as 0.08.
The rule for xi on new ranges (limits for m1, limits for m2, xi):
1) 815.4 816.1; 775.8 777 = -0.27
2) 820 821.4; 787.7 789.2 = -0.14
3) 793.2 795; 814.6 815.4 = 0.18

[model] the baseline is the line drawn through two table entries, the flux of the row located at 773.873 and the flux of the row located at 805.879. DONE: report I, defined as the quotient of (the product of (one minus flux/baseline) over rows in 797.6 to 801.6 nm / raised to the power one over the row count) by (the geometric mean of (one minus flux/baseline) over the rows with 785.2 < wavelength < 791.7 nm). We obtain 0.6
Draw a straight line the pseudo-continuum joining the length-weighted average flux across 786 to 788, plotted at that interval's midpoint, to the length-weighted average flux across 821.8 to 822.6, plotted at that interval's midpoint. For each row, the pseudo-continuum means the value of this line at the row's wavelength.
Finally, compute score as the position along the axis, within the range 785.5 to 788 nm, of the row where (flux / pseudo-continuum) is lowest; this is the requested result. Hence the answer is 786.085 nm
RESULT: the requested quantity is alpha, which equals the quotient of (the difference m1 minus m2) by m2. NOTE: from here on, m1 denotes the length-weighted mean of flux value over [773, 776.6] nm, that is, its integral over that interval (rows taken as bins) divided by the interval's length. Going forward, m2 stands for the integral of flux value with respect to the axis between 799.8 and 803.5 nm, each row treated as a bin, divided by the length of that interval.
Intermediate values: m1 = 0.478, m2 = 0.61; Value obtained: -0.22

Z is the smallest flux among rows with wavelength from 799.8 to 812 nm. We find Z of 0.5874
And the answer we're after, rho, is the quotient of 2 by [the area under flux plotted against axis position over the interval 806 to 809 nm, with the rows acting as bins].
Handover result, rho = 1.03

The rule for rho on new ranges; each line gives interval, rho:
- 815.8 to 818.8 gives 1.05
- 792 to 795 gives 1.21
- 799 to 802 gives 1.11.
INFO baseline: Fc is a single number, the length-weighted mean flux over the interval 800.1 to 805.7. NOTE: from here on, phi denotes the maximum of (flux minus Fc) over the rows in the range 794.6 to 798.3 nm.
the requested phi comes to -0.02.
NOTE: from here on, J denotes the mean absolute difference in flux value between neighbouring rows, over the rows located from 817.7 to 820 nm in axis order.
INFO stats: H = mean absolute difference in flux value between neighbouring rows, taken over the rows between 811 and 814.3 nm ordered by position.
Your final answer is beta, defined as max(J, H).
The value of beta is 0.085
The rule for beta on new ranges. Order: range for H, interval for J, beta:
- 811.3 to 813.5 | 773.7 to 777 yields 0.015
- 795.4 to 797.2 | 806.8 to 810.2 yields 0.006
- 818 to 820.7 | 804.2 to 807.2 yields 0.068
